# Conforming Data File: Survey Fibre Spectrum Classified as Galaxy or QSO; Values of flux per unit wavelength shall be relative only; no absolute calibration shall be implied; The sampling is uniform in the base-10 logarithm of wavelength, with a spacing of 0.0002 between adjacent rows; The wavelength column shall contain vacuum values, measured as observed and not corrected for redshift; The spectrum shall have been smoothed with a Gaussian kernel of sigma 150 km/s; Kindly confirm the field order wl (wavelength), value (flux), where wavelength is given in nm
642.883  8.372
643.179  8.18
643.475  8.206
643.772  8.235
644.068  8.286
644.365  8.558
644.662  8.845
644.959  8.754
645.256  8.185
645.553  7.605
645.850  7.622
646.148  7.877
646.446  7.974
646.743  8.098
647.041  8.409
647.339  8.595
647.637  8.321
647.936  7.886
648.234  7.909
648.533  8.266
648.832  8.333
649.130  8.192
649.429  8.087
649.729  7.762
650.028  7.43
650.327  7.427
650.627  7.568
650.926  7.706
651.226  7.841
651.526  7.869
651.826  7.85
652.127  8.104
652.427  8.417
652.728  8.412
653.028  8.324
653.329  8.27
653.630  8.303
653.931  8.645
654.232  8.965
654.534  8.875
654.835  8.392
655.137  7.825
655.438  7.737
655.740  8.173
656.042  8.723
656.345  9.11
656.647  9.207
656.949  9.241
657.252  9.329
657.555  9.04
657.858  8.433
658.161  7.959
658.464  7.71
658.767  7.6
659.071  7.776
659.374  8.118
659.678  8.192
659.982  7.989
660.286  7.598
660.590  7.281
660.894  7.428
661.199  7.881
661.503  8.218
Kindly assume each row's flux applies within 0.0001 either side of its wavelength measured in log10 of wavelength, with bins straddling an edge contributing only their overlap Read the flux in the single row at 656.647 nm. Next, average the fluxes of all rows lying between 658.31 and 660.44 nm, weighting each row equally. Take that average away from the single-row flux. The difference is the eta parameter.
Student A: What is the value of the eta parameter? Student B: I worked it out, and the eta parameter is 1.4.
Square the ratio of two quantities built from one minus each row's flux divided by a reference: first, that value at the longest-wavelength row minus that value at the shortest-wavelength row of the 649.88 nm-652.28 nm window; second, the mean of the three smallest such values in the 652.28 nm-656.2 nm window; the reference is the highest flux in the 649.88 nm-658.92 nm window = 2.0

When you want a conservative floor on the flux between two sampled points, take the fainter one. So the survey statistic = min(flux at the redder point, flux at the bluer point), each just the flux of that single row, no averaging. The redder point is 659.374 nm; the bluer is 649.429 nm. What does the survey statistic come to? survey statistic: 8.1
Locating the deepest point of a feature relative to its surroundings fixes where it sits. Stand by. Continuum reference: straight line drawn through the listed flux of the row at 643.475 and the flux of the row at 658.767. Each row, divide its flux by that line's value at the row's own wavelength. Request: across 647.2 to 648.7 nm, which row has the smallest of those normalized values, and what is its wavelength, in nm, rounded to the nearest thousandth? 647.936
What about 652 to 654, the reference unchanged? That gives 652.127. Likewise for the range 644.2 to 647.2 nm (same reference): 645.553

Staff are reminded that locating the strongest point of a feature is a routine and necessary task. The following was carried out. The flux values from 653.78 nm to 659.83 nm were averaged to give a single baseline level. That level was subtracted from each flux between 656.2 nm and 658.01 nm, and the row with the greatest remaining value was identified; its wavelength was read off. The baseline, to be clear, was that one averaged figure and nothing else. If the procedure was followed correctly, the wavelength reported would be 657.252 nm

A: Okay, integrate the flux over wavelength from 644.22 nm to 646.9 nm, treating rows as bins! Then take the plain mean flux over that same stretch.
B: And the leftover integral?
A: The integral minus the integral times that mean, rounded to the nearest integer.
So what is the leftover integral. -157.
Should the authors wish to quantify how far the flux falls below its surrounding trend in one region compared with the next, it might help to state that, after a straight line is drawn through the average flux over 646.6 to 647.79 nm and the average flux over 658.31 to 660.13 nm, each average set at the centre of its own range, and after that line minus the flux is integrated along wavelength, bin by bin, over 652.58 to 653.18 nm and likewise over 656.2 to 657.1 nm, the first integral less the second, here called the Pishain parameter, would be 0.94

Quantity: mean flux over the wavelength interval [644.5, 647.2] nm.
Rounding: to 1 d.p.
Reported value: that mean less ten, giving -1.8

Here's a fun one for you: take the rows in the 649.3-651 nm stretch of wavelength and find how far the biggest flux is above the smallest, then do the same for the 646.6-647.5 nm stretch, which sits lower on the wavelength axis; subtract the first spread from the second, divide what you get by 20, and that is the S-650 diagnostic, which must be -0.008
